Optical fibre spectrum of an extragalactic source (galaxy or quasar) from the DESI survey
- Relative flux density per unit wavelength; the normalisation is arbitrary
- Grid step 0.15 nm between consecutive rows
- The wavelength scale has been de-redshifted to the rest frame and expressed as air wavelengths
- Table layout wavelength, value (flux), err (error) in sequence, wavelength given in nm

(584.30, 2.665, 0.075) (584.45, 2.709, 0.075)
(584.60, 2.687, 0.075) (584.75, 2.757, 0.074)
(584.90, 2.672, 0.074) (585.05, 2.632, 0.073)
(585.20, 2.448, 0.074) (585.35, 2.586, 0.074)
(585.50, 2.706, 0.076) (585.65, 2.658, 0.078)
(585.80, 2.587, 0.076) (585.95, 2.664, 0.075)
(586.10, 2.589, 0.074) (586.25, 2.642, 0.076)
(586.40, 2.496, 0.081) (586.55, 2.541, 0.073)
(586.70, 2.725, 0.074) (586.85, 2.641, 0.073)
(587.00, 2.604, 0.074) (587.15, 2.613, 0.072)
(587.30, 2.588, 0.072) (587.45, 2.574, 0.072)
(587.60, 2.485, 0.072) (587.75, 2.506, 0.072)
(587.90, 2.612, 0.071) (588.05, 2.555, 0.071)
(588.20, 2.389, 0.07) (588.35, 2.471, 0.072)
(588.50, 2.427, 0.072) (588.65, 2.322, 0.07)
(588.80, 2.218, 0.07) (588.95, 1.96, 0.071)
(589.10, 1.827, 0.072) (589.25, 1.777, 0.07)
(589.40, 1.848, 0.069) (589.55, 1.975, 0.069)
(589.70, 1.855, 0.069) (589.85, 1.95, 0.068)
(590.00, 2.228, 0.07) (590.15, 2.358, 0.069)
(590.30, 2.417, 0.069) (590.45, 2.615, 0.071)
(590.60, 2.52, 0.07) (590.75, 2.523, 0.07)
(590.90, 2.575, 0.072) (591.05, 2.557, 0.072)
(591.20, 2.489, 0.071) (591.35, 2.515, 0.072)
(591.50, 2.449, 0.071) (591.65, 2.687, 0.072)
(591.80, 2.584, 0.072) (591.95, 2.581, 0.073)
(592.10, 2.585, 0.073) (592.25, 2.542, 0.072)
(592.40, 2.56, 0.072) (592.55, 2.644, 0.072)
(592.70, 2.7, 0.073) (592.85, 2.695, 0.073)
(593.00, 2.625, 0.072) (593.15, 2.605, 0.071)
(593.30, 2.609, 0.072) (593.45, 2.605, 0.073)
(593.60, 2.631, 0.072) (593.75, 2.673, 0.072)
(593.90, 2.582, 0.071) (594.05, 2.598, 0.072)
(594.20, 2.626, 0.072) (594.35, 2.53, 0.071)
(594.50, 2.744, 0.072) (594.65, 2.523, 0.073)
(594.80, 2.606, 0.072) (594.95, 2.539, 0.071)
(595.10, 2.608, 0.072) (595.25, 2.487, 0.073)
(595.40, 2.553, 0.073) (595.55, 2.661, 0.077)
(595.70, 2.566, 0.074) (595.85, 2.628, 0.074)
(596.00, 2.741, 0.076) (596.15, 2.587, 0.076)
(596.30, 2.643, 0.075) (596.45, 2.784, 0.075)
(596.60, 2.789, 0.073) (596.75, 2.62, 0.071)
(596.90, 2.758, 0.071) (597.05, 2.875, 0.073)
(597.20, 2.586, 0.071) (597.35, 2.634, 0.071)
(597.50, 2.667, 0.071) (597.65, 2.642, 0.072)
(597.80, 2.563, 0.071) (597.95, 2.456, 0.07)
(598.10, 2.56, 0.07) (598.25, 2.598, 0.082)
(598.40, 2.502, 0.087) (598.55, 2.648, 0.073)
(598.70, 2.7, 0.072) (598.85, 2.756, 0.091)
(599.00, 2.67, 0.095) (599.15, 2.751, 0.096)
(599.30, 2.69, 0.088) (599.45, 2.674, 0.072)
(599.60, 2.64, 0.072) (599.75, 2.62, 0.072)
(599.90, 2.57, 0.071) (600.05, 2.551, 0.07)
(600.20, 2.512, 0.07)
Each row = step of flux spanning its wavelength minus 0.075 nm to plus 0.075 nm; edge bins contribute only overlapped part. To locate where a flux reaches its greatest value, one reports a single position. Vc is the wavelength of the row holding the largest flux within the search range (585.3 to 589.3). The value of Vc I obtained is 586.70 nm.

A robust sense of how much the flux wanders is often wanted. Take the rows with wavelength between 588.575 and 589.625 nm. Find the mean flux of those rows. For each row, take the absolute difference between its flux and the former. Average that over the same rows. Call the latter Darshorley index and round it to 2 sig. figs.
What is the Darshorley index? 0.16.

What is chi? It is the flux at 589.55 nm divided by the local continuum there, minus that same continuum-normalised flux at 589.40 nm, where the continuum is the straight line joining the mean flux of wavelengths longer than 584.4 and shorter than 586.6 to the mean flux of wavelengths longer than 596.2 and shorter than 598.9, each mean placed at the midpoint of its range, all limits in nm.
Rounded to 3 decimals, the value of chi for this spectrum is 0.048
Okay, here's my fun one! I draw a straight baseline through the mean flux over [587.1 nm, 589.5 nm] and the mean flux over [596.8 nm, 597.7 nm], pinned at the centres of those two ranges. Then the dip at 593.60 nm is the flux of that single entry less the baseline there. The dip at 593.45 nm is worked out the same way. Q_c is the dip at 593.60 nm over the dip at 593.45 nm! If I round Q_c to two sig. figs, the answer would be 1.3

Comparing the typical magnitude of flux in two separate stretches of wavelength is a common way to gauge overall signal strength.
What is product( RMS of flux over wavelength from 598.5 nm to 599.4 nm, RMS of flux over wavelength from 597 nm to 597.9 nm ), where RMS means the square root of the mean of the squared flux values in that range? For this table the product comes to 7.2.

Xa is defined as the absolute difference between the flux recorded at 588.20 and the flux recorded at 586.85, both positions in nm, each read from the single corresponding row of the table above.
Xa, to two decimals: 0.25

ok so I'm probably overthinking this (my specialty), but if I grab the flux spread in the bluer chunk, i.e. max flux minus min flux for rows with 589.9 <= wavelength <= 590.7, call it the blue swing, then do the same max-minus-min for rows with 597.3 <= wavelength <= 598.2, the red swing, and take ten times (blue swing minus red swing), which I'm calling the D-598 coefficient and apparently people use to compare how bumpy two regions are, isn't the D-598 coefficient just 1.8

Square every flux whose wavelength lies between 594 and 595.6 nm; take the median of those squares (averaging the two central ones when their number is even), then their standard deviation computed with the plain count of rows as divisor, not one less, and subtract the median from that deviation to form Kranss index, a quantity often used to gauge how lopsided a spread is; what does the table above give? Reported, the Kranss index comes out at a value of -6.39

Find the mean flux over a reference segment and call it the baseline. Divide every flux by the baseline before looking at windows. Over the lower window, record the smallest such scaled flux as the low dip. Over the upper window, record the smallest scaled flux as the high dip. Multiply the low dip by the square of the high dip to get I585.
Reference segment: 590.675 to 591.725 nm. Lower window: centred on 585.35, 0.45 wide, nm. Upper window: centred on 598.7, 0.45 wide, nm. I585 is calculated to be 1.04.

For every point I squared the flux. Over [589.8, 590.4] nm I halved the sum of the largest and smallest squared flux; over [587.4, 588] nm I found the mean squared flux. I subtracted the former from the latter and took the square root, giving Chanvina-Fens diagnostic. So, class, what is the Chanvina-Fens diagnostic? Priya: 1.3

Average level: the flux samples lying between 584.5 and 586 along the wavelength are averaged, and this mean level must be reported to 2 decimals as 2.64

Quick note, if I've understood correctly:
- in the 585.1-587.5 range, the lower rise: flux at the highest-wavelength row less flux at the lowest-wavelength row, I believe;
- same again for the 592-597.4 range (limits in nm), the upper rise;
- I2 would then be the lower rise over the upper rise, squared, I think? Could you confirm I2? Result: 6.6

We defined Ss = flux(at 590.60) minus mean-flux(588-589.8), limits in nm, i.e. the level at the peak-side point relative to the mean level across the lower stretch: 0.4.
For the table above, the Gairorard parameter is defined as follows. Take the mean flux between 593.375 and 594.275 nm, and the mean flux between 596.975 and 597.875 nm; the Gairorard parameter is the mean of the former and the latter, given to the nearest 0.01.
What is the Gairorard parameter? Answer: 2.64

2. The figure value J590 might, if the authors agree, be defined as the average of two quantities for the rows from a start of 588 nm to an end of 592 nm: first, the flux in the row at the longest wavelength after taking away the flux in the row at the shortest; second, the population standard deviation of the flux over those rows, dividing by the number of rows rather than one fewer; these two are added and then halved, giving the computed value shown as 0.15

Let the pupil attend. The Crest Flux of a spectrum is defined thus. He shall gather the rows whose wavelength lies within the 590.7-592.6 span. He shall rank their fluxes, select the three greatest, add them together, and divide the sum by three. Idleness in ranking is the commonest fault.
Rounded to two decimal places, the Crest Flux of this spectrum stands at 2.64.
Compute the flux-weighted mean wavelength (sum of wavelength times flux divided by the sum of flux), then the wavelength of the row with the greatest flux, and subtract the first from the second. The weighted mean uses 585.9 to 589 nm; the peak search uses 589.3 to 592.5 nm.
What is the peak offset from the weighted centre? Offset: 4.25 nm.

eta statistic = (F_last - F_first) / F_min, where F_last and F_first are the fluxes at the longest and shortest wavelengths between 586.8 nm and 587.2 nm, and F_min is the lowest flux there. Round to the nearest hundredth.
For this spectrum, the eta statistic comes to -0.01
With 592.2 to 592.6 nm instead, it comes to 0.04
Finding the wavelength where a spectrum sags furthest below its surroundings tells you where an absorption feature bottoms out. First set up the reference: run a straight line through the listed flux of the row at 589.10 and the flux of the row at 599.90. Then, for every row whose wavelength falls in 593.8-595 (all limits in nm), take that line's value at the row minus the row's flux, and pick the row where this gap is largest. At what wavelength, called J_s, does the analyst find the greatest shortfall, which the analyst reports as 594.95 nm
